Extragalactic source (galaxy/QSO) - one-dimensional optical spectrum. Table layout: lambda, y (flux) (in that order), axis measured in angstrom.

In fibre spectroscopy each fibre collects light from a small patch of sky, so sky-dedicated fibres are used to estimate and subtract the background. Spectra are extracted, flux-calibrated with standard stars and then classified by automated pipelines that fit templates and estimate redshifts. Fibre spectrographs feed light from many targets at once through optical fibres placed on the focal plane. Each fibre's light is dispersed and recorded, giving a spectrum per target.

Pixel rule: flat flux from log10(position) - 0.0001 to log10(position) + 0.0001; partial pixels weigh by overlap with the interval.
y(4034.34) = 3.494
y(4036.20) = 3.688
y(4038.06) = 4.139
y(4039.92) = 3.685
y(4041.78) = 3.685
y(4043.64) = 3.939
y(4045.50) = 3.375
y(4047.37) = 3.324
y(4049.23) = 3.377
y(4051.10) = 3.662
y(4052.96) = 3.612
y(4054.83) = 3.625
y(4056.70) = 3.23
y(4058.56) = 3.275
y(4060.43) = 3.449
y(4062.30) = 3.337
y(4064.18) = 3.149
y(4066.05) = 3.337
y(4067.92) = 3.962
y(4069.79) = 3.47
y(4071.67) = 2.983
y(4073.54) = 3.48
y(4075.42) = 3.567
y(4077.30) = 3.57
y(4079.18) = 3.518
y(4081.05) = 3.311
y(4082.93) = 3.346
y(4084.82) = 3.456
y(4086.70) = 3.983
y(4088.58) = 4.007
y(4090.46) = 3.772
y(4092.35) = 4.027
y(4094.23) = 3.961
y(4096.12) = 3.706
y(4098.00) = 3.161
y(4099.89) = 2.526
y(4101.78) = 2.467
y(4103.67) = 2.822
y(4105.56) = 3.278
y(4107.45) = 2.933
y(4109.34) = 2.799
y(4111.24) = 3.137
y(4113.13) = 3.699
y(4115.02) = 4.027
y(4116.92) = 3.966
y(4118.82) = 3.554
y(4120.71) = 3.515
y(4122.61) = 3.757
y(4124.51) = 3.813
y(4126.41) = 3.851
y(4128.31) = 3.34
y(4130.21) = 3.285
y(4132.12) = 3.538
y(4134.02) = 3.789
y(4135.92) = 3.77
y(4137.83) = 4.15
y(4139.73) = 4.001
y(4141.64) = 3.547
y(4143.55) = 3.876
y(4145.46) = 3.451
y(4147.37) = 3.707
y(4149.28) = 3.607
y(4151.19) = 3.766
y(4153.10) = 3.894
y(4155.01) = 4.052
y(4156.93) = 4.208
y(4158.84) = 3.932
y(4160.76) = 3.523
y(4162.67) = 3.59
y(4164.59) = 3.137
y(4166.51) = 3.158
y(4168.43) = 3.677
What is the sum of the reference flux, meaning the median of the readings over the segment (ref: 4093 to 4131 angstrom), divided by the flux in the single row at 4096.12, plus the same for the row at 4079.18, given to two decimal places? 1.90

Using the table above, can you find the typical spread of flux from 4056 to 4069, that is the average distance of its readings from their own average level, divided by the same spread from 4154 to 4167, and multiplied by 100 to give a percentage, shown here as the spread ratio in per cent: 51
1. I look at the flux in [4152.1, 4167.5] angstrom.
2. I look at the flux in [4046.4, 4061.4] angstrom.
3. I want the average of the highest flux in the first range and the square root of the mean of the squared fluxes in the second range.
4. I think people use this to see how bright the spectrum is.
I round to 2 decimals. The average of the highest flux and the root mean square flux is 3.83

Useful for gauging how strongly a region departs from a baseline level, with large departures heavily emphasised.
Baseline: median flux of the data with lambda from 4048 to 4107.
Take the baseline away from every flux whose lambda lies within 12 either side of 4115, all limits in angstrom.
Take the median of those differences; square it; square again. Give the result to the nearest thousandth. 0.000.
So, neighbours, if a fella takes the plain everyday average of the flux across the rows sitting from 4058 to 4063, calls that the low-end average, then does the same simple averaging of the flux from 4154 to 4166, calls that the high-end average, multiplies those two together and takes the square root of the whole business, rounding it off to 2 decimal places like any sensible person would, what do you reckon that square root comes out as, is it 3.54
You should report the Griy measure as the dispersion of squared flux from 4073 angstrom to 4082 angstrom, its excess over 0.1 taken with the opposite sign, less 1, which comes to -1.6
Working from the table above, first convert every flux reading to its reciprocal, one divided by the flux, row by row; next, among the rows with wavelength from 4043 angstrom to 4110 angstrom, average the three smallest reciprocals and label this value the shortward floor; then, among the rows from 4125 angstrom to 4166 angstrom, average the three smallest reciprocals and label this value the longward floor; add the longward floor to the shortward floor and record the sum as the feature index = 0.491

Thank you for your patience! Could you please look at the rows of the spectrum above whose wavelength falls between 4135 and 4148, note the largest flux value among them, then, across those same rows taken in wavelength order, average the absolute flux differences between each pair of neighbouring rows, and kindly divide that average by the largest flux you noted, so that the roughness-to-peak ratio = 0.080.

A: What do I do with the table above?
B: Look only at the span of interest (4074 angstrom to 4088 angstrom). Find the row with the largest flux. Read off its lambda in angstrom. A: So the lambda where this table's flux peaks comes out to 4086.70 angstrom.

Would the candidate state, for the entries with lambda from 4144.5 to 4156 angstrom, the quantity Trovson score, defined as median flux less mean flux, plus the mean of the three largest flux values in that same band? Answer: 3.89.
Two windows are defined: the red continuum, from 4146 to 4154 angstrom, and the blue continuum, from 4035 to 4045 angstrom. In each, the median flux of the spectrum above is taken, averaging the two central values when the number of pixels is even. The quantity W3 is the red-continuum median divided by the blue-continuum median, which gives 1.01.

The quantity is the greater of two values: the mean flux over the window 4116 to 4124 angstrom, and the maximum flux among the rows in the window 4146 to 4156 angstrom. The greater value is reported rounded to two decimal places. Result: 4.05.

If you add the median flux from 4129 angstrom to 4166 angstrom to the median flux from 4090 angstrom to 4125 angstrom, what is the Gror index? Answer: 7.32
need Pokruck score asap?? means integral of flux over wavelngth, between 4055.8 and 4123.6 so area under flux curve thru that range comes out 233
